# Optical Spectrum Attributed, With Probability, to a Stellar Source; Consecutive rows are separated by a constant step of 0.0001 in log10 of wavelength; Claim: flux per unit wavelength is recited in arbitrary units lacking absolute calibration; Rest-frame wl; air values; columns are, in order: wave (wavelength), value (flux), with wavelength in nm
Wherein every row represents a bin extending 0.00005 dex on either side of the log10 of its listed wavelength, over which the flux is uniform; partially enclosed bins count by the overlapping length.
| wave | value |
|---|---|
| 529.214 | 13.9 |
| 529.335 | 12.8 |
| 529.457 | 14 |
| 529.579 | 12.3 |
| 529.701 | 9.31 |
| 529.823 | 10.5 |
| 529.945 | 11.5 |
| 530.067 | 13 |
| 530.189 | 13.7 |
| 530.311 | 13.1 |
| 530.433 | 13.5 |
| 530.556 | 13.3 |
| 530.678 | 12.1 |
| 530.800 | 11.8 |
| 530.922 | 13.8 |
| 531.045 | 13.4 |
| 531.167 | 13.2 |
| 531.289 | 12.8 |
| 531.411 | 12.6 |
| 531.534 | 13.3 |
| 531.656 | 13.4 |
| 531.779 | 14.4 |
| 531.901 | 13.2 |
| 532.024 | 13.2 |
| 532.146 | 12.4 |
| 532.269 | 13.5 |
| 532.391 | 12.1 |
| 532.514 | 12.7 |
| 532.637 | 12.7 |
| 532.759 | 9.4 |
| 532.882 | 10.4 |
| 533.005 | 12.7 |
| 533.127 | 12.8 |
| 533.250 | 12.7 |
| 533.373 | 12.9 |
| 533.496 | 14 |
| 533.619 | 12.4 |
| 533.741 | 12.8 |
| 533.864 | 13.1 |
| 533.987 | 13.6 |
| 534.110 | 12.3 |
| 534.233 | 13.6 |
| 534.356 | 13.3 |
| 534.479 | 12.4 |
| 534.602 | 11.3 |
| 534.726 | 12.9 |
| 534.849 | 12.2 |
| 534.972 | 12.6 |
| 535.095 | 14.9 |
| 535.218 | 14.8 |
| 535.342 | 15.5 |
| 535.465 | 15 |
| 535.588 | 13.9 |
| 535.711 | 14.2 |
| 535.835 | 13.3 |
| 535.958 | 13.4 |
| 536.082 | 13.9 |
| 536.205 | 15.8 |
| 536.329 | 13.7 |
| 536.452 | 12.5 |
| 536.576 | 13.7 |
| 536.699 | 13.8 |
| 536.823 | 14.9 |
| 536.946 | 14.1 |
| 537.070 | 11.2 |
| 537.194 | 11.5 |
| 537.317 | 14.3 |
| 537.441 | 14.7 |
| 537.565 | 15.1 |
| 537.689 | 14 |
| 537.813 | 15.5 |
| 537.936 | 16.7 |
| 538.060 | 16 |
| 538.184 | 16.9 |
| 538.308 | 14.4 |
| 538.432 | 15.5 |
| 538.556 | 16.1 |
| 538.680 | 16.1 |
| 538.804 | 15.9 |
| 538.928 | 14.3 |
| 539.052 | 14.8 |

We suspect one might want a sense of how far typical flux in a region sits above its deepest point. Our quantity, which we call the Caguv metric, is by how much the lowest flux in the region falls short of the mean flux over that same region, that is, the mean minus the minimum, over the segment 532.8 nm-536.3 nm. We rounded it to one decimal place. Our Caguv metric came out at 2.9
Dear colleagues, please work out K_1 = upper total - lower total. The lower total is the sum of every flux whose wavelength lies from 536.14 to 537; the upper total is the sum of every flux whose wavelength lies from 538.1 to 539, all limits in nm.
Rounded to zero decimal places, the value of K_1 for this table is 11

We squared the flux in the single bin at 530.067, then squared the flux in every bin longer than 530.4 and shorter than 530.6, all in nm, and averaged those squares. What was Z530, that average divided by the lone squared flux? 1.06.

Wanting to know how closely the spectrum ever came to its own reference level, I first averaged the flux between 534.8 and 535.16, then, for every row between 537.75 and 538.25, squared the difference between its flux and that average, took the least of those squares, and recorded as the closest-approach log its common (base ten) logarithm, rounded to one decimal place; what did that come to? 0.7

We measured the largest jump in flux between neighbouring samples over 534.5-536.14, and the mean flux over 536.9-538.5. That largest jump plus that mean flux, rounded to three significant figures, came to 16.9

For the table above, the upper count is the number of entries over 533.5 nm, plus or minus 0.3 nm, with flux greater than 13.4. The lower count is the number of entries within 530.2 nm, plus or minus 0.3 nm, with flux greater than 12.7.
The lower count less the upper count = 3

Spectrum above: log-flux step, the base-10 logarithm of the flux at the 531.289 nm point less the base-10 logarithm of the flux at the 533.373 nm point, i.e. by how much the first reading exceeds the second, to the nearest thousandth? -0.003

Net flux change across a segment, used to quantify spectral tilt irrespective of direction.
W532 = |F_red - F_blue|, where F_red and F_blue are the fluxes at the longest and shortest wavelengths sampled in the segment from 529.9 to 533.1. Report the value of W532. 1.2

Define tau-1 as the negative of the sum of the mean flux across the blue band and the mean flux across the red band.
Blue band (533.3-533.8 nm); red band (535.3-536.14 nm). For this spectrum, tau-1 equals -27.2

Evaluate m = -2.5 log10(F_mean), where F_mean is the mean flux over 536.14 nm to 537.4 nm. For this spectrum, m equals -2.83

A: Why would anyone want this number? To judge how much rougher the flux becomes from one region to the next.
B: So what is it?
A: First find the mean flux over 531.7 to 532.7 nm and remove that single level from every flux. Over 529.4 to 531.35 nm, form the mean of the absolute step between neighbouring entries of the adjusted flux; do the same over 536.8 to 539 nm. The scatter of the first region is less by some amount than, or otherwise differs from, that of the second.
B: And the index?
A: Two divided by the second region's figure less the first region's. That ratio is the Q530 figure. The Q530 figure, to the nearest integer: 15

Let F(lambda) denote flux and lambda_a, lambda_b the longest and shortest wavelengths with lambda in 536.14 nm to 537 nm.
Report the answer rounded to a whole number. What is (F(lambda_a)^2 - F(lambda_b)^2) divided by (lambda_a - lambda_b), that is -69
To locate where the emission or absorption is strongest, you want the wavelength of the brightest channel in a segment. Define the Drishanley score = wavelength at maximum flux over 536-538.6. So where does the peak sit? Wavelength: 538.184 nm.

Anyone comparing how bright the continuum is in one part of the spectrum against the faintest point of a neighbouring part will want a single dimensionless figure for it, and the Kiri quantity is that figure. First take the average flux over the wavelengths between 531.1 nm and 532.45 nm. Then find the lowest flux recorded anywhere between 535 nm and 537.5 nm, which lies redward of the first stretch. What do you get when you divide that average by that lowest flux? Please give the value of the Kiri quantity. 1.17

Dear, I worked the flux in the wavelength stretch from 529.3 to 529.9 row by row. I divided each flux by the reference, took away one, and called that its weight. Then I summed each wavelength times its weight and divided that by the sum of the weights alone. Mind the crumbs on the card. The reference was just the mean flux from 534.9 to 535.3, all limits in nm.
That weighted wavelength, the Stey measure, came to 529.68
